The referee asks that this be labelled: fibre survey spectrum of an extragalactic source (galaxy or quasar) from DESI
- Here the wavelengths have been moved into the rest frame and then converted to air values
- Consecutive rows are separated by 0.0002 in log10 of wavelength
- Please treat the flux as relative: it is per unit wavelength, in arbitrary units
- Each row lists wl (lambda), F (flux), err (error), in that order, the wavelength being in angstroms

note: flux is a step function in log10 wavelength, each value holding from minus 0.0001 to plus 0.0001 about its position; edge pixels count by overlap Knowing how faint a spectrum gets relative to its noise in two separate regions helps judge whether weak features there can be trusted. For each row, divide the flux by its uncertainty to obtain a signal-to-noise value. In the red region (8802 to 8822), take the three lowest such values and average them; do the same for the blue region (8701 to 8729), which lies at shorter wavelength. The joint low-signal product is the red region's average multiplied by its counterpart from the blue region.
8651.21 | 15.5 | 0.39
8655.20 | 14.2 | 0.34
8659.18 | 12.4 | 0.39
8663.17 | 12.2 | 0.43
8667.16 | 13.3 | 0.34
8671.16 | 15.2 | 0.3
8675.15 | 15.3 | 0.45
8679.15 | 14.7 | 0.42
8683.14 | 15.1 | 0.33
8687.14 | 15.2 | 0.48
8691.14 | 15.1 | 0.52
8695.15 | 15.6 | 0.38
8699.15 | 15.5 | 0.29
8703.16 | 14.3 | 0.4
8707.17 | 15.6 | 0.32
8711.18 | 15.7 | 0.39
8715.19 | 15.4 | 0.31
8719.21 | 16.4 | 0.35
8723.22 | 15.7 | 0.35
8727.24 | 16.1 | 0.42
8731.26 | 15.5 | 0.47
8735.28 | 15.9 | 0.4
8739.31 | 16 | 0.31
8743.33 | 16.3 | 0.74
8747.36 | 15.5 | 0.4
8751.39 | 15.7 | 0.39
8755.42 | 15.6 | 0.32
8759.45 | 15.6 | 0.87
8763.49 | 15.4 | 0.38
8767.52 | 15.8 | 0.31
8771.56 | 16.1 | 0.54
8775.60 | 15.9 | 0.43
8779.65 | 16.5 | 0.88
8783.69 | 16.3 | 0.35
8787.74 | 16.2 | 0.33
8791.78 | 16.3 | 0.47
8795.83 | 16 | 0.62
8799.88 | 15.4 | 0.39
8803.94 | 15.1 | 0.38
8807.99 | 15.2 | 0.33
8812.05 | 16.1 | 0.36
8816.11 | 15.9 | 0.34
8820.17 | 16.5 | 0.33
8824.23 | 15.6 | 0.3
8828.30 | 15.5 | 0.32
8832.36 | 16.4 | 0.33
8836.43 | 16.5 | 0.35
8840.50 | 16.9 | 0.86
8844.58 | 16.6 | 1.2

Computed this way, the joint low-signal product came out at 1658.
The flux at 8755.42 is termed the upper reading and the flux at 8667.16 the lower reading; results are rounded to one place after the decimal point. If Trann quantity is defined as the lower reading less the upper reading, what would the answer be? -2.3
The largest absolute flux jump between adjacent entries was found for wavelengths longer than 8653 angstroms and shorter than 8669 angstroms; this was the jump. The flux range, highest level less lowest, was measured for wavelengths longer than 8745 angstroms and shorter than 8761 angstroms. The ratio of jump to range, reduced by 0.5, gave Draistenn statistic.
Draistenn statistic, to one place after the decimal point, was 8.5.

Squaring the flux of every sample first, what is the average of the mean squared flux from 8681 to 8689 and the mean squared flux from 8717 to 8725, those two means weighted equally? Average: 244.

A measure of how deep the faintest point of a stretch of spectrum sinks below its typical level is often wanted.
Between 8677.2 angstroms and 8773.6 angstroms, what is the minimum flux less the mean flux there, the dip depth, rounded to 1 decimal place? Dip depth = -1.3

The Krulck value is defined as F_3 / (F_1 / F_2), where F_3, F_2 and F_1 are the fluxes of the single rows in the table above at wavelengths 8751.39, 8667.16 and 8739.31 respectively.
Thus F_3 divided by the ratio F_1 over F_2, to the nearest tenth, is 13.1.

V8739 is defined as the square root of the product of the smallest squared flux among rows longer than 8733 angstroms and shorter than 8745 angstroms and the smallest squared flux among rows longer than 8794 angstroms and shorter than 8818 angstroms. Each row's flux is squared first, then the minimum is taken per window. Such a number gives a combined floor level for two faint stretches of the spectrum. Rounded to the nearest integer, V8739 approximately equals 240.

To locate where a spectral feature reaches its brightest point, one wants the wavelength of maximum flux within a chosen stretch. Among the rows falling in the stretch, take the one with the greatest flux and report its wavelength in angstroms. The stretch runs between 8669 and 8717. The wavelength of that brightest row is 8711.18 angstroms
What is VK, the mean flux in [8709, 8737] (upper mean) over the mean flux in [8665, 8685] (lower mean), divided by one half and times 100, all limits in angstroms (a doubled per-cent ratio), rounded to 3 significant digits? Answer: 215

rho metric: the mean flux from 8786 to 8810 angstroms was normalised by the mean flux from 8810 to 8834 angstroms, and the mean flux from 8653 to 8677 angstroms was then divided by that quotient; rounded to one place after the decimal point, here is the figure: 14.0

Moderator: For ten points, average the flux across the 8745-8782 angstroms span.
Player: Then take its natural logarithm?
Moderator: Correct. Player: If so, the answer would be 2.76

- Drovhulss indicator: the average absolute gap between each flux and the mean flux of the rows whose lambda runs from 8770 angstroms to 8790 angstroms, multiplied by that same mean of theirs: 2.6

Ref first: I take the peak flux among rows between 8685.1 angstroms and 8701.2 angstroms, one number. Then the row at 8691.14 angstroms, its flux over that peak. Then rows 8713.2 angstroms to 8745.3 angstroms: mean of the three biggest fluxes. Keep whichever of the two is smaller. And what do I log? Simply 0.97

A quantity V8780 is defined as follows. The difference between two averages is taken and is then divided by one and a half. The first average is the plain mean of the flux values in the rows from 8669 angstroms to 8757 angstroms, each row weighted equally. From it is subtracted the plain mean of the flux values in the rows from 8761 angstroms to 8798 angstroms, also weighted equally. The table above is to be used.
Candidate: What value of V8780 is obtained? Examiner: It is -0.36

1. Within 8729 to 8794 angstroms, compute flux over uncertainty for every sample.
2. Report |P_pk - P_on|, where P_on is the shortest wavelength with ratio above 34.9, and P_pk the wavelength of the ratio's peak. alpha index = 4.0 angstroms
